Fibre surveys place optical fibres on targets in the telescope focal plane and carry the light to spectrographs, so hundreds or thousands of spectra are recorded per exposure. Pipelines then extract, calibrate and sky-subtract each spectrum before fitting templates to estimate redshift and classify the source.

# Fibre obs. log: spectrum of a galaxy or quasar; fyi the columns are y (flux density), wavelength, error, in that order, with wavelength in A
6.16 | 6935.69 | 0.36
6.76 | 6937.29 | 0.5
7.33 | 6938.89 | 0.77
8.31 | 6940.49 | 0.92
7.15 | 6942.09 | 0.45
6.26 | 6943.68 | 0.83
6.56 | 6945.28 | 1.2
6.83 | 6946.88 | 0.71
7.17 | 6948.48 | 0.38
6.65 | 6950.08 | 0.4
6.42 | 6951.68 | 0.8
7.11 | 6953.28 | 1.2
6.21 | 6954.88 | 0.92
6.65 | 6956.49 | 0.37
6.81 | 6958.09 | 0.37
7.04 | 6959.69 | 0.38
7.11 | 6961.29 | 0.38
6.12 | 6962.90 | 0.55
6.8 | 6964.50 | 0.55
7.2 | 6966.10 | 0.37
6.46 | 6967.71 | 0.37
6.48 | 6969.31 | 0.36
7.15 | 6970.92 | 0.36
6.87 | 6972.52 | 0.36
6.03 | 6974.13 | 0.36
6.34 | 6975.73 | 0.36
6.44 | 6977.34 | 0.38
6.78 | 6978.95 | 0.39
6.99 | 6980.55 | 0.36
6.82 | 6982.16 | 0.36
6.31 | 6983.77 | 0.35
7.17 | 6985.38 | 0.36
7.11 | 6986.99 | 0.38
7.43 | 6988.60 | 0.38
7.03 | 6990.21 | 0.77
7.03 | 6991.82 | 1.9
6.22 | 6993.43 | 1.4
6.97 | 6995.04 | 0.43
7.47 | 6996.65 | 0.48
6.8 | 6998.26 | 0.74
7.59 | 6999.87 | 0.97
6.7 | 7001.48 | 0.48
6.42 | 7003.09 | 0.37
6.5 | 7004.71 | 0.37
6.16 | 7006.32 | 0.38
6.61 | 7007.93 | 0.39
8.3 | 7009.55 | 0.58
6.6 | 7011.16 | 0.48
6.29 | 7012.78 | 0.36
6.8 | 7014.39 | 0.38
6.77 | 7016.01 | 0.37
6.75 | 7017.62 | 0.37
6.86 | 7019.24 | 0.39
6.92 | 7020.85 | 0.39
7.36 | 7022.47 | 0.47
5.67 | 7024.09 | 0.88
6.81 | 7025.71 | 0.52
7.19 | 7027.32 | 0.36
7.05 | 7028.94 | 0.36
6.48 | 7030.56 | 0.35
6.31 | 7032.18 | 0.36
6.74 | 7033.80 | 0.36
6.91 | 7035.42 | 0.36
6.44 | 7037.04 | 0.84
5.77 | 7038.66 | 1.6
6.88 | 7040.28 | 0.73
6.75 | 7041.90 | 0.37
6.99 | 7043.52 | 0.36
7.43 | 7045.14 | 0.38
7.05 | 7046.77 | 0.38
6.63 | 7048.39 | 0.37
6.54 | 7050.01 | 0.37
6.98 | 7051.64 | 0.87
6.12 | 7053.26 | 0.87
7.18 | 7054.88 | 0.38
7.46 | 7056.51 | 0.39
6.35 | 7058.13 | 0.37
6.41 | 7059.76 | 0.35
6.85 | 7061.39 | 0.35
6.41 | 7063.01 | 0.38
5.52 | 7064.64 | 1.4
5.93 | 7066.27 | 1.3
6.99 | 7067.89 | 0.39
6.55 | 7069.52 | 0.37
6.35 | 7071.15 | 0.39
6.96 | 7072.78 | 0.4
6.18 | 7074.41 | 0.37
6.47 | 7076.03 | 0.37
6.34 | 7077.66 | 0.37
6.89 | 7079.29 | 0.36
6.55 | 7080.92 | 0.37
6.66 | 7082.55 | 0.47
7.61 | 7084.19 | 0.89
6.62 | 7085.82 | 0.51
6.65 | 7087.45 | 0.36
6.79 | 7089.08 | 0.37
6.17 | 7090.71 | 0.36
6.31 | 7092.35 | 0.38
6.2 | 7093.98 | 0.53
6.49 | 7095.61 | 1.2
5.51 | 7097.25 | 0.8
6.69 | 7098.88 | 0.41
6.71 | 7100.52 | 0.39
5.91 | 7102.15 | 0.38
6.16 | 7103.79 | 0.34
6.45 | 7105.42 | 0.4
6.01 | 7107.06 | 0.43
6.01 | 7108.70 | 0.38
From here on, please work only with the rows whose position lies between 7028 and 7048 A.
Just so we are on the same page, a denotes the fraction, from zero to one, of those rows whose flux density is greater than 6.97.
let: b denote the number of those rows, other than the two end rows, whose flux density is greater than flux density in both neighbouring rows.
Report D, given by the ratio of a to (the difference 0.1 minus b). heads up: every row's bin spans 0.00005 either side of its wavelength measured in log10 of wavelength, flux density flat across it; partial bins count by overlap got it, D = -0.11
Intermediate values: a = 0.33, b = 3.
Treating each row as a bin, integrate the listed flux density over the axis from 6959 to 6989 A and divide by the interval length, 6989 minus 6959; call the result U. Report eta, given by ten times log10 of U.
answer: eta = 8.30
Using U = 6.760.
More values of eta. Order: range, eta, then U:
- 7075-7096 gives 8.19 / 6.596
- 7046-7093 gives 8.20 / 6.605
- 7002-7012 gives 8.30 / 6.758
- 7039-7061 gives 8.33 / 6.805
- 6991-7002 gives 8.44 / 6.979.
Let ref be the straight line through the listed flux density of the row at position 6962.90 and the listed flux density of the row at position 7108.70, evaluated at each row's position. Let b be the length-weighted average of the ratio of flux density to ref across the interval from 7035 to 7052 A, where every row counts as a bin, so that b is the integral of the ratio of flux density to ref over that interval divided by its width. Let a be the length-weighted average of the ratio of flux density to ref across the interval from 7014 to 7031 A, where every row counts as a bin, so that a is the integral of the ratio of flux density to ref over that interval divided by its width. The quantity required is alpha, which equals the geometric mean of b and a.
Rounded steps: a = 1.118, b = 1.11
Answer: 1.12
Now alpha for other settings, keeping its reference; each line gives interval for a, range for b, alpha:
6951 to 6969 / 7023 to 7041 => 1.09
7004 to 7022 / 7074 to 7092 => 1.11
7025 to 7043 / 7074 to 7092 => 1.10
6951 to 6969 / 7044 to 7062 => 1.11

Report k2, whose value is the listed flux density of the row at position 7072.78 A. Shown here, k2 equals 6.96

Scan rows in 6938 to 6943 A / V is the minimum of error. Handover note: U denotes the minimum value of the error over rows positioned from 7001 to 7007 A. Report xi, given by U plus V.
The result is 0.820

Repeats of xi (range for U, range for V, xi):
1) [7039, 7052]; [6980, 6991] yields 0.710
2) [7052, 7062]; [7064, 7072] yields 0.720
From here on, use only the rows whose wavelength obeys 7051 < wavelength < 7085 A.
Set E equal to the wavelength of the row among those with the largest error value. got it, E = 7064.64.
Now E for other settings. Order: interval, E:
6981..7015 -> 6991.82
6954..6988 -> 6954.88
